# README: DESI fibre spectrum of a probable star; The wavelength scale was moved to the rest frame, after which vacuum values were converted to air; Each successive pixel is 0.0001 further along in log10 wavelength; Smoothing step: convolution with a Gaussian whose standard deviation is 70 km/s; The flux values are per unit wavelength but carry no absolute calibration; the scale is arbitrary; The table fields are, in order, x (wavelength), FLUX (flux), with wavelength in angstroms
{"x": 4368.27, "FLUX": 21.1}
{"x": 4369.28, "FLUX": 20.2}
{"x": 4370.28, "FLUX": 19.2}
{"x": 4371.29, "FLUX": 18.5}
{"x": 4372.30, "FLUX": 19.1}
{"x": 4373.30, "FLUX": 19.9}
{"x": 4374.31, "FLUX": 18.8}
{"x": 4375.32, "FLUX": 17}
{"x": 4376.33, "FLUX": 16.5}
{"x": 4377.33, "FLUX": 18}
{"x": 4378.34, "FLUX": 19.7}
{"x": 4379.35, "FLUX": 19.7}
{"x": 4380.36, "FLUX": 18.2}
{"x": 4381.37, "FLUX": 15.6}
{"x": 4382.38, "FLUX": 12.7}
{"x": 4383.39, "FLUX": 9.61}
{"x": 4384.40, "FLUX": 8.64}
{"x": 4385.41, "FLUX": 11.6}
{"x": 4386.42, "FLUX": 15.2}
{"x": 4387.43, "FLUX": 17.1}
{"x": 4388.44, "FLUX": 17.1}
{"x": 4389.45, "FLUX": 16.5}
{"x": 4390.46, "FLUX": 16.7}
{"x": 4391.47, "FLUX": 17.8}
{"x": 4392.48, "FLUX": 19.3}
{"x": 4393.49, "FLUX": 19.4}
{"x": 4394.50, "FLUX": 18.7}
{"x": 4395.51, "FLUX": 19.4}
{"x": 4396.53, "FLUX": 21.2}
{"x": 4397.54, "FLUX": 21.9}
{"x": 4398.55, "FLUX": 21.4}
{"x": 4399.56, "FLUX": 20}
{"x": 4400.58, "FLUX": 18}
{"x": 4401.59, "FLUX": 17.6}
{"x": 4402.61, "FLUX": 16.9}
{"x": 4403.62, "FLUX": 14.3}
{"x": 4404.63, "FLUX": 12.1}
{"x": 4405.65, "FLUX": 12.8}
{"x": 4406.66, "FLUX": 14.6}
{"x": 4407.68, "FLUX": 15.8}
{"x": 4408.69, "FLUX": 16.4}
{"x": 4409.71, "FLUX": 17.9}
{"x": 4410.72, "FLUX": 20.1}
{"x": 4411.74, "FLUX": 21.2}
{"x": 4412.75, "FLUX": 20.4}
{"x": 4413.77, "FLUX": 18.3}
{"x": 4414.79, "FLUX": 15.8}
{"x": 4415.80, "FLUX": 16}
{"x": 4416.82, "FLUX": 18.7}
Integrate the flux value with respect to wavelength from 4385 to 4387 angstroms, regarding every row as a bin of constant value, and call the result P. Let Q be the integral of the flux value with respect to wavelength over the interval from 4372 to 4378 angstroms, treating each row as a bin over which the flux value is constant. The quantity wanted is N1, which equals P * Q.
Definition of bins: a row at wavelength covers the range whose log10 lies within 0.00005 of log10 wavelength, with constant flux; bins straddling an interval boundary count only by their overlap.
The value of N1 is 2982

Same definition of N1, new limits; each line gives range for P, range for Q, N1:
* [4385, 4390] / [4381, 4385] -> 3584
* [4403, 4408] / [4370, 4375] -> 6613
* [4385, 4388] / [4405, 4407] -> 1198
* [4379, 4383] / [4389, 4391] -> 2158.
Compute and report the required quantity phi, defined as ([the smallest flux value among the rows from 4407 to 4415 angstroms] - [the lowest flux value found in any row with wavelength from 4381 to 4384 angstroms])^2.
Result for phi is 38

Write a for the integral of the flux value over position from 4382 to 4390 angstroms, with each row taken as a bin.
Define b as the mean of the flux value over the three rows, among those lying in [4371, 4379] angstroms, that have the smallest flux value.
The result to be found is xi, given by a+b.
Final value 126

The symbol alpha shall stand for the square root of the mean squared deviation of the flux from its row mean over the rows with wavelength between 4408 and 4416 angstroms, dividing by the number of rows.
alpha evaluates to 2.0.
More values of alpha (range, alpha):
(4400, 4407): 2.2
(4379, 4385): 4.1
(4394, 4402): 1.5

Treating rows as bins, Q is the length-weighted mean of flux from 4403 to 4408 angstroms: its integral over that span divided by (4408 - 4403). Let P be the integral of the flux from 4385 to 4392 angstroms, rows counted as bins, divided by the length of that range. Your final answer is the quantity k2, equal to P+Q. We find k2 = 30.0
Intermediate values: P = 16.1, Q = 13.9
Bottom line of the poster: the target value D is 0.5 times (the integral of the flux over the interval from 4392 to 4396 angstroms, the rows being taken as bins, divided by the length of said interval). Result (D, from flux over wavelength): 9.6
